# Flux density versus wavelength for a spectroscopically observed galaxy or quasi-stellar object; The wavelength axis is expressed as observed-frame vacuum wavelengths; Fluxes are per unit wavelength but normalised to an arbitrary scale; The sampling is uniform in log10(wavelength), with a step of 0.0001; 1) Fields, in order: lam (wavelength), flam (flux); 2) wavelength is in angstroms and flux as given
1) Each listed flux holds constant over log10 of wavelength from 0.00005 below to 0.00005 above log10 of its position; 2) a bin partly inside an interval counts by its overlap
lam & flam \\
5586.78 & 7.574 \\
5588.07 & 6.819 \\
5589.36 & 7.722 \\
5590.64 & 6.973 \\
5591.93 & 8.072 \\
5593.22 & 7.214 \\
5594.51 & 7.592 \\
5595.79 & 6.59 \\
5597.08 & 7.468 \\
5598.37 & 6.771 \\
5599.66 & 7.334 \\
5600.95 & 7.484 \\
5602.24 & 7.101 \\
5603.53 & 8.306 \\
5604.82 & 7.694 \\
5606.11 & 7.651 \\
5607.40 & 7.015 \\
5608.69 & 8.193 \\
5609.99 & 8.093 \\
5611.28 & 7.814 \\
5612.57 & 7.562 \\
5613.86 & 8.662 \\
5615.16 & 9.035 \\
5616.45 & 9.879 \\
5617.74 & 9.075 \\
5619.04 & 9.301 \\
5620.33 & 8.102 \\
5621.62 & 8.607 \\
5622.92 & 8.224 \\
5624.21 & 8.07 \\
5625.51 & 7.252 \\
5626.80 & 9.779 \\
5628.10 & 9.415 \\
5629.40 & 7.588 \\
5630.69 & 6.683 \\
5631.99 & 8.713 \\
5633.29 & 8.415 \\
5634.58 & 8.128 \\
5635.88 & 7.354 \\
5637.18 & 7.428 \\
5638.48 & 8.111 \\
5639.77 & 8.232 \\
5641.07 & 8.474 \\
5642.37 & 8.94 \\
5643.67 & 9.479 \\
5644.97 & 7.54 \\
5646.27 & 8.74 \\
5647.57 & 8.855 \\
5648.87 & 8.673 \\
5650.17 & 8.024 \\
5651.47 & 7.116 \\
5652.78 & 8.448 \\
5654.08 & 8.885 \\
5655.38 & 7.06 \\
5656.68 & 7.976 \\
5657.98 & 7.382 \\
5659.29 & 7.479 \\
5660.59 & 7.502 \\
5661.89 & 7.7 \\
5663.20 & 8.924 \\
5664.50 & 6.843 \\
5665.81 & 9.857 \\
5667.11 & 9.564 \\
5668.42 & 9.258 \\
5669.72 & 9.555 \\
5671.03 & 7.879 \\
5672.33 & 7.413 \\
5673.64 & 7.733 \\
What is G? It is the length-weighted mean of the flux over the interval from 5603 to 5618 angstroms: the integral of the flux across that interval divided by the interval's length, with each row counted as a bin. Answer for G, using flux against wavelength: 8.23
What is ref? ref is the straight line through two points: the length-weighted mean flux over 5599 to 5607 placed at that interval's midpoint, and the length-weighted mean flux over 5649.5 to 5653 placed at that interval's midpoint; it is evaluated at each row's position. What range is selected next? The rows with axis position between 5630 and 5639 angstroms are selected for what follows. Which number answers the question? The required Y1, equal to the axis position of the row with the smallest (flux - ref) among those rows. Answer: 5630.69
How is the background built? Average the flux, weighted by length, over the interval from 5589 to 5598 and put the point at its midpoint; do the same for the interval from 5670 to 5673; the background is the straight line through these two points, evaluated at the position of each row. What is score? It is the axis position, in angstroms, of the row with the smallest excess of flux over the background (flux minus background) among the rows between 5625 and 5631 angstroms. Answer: 5630.69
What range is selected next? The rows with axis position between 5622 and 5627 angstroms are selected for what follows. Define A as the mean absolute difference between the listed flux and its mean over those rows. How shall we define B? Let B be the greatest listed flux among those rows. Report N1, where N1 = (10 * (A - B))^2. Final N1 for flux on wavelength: 8200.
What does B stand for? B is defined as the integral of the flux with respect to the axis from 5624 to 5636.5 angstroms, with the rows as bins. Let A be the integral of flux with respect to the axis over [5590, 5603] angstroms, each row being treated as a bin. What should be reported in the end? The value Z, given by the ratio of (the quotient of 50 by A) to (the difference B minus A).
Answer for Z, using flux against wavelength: 0.07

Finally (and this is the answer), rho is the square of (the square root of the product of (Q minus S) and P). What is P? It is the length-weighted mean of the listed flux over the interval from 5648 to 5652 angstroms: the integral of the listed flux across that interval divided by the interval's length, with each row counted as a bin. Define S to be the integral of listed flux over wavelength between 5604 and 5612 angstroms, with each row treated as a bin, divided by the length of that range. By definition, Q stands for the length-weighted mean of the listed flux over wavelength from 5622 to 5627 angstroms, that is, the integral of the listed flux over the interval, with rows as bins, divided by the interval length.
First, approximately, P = 8.0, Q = 8.2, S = 7.8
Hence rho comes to 3.7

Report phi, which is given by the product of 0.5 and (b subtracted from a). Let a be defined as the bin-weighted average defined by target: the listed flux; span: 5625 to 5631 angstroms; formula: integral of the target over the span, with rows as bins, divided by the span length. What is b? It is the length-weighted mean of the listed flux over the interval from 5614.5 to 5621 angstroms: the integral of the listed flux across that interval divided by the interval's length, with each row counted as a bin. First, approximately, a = 8.25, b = 9.1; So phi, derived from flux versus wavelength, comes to -0.4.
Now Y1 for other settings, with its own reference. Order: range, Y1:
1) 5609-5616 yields 5612.57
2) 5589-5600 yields 5595.79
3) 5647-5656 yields 5655.38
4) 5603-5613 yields 5607.40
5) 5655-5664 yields 5655.38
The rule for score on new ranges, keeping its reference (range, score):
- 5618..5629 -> 5625.51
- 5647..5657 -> 5655.38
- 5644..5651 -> 5644.97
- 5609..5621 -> 5612.57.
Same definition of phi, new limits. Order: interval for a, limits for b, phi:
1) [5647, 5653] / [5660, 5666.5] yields 0.0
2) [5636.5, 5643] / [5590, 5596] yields 0.4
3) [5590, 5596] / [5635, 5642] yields -0.3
